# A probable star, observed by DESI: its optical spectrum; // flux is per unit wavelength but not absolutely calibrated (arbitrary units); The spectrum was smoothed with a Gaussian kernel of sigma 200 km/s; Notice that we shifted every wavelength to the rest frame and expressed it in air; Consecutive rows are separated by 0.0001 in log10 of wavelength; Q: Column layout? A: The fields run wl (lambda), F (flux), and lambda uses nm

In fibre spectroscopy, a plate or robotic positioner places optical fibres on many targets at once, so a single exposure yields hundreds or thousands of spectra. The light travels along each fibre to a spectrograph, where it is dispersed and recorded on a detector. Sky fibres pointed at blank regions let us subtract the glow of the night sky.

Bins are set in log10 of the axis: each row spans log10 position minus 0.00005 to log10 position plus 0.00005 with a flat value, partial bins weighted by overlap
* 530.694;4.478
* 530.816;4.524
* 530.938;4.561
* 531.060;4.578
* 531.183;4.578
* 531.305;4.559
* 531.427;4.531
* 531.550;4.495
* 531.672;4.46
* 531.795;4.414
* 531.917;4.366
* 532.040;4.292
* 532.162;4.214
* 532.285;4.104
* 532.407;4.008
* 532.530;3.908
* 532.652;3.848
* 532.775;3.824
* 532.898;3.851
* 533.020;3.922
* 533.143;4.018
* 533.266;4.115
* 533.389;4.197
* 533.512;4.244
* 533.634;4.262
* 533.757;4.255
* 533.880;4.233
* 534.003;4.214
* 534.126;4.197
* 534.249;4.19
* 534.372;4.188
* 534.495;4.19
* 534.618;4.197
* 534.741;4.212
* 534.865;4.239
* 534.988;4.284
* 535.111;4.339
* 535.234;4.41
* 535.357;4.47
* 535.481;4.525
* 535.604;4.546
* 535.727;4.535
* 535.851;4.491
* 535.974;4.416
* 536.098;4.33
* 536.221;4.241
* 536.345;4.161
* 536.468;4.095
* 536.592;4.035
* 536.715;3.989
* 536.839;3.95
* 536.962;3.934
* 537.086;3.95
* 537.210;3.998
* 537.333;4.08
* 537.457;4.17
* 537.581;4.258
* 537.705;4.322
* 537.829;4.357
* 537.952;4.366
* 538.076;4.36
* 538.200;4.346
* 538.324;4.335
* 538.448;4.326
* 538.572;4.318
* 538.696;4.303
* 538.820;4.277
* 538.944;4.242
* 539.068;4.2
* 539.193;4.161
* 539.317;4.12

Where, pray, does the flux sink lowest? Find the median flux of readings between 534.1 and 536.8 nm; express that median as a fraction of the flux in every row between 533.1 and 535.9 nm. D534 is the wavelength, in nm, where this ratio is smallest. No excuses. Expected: 535.604 nm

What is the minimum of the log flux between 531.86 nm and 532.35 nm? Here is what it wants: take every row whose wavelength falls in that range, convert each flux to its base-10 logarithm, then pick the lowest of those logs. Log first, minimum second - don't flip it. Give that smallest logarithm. 0.613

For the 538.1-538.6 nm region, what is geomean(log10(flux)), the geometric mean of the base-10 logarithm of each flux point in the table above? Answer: 0.637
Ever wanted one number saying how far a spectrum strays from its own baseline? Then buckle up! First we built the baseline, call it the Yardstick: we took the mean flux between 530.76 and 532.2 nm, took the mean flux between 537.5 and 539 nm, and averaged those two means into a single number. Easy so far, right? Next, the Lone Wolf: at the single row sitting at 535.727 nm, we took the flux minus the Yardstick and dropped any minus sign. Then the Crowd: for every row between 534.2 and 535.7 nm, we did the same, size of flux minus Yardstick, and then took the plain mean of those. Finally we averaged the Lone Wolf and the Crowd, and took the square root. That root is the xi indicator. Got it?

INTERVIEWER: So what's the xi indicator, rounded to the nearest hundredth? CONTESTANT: 0.38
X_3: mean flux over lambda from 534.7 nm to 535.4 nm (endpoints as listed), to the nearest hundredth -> 4.33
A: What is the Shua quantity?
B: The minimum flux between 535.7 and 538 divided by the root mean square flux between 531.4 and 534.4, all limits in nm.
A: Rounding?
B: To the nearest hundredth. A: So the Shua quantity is 0.94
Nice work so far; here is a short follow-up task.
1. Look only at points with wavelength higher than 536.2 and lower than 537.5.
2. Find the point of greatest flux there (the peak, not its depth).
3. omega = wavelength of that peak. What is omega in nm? 536.221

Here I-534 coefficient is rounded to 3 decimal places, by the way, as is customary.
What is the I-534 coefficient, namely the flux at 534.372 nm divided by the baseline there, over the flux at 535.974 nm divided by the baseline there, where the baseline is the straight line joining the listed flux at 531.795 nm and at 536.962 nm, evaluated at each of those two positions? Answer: 0.915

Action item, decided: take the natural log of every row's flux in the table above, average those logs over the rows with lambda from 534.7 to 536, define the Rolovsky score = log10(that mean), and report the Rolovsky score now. 0.171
